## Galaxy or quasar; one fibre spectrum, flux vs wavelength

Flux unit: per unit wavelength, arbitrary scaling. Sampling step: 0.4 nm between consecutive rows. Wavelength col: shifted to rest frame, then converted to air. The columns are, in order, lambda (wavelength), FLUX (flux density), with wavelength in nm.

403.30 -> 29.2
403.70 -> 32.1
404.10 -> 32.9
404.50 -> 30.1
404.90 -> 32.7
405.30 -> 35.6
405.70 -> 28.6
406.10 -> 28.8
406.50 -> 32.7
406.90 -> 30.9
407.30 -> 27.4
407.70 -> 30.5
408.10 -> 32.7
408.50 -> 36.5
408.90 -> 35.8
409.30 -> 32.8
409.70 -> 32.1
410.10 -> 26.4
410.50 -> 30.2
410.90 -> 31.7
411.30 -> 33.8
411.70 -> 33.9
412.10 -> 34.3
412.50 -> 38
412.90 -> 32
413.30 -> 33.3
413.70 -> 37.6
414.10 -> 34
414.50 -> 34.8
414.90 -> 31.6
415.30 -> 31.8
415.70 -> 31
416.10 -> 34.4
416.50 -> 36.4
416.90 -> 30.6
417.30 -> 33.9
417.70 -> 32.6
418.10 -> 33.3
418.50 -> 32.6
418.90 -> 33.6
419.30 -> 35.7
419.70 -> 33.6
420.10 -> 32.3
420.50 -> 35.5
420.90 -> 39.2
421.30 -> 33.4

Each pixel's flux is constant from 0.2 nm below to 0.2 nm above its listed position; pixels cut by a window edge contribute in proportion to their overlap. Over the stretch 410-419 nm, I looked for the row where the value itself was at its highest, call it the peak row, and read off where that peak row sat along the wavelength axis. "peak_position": 412.50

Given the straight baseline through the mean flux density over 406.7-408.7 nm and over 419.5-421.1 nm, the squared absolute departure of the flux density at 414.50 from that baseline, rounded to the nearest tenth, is 1.6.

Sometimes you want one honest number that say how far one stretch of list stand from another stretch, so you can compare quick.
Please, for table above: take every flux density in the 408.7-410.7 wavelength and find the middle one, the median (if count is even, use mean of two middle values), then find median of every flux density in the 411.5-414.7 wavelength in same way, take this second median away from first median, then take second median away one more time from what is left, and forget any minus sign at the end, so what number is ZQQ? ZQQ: 36.2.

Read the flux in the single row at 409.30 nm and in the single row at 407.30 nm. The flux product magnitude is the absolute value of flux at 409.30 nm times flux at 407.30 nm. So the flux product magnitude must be 899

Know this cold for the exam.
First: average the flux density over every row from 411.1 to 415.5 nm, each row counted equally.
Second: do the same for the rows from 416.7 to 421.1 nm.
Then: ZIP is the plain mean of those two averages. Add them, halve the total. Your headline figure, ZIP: 34.0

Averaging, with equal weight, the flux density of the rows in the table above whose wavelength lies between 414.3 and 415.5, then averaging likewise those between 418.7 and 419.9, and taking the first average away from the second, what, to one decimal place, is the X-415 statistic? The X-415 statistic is 1.6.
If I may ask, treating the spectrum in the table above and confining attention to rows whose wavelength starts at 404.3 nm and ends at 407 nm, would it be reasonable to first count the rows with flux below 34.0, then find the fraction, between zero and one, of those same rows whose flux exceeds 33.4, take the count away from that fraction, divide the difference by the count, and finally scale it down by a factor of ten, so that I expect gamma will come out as -0.0976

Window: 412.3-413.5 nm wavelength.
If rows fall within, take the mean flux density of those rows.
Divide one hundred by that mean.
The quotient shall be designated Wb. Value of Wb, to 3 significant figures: 2.90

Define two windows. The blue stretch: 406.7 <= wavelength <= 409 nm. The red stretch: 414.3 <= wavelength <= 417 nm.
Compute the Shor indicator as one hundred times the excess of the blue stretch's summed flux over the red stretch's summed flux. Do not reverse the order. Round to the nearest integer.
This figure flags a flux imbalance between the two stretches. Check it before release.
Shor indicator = -3680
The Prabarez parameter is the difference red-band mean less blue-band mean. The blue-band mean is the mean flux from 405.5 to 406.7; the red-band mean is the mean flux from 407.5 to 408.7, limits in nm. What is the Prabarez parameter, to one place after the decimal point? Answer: 3.2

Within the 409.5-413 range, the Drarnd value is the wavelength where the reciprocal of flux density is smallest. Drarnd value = 412.50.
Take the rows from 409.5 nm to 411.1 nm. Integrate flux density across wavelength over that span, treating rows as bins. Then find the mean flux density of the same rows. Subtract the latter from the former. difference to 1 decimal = 18.1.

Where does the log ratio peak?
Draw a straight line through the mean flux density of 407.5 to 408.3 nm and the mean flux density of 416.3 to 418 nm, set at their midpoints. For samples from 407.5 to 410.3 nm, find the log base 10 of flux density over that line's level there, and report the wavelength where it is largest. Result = 408.50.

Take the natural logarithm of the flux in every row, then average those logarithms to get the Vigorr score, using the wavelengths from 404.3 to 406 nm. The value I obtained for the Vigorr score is 3.45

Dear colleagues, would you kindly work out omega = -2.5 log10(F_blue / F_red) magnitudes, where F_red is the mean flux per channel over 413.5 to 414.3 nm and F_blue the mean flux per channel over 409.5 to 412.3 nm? 0.13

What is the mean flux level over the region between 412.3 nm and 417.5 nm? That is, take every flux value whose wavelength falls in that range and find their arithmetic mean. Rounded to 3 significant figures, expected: 33.8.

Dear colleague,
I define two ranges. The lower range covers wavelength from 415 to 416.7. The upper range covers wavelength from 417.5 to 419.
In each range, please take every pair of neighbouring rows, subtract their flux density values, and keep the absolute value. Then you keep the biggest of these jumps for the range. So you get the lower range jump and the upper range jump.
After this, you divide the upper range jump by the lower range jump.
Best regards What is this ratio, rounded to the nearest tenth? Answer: 0.3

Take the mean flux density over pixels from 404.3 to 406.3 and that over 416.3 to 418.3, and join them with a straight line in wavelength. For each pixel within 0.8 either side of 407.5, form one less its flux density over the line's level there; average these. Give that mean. 0.04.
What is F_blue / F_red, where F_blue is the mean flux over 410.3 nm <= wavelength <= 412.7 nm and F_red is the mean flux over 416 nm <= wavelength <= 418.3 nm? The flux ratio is 1.00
